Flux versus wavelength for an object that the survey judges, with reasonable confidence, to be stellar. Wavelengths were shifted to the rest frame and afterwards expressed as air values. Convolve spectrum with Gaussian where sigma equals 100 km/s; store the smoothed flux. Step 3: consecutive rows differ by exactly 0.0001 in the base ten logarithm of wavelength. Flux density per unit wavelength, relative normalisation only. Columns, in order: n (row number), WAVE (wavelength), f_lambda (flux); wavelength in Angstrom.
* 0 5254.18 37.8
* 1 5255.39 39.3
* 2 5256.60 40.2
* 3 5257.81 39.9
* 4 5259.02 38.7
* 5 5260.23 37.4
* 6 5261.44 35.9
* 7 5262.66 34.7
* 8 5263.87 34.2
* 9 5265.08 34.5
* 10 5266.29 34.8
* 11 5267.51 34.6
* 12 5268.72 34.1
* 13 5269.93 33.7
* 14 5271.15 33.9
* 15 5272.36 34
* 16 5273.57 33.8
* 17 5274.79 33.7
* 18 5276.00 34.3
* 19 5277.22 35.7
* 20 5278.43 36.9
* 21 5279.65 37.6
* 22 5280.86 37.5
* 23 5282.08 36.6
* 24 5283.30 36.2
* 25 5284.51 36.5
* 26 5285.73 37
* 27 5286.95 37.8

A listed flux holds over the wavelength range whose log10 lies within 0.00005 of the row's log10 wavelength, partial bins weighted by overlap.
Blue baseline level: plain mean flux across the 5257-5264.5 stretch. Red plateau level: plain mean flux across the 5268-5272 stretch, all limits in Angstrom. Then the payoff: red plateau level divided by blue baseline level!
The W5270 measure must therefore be 0.921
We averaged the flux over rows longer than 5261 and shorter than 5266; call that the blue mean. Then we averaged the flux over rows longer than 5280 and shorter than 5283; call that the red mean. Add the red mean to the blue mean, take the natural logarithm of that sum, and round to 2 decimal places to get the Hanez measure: 4.27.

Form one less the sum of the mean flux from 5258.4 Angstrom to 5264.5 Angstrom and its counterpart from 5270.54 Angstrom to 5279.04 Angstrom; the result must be -69.8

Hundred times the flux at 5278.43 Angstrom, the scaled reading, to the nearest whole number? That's 3690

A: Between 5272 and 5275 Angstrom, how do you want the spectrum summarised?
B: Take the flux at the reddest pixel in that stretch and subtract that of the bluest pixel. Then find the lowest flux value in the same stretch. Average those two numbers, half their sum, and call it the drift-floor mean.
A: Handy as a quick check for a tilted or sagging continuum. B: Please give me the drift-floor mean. 16.7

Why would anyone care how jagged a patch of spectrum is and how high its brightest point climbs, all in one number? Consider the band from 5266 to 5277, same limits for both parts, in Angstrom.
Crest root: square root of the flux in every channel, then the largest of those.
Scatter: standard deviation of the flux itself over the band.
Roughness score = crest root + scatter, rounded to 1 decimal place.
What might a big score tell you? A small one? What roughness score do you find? 6.3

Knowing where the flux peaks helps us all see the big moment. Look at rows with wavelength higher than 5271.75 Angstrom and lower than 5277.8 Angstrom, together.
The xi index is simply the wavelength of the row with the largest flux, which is 5277.22 Angstrom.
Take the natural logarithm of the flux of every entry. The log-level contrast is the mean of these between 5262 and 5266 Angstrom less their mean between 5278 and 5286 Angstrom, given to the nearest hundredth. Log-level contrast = -0.07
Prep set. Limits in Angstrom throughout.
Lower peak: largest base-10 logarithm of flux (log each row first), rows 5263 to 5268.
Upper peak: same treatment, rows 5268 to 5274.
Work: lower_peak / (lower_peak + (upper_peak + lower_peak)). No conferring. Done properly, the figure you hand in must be 0.334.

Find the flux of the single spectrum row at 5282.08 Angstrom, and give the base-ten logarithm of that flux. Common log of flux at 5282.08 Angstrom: 1.56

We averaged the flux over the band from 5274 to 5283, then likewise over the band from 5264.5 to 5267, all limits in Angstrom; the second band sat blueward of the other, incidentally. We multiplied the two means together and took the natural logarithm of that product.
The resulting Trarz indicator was 7.13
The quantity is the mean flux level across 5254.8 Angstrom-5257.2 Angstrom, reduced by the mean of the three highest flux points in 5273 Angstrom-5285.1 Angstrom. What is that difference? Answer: 2.4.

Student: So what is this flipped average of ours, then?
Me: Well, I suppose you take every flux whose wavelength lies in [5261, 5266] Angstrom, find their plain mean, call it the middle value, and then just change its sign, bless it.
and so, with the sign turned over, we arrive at -34.8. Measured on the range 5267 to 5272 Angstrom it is -34.1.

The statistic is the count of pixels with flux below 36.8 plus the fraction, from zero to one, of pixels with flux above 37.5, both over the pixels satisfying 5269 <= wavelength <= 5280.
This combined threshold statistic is 7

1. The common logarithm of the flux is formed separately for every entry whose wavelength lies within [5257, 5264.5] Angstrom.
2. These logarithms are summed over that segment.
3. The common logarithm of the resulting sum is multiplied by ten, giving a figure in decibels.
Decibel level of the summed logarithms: 9.73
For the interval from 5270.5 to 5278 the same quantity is 9.64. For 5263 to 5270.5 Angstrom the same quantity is 9.64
